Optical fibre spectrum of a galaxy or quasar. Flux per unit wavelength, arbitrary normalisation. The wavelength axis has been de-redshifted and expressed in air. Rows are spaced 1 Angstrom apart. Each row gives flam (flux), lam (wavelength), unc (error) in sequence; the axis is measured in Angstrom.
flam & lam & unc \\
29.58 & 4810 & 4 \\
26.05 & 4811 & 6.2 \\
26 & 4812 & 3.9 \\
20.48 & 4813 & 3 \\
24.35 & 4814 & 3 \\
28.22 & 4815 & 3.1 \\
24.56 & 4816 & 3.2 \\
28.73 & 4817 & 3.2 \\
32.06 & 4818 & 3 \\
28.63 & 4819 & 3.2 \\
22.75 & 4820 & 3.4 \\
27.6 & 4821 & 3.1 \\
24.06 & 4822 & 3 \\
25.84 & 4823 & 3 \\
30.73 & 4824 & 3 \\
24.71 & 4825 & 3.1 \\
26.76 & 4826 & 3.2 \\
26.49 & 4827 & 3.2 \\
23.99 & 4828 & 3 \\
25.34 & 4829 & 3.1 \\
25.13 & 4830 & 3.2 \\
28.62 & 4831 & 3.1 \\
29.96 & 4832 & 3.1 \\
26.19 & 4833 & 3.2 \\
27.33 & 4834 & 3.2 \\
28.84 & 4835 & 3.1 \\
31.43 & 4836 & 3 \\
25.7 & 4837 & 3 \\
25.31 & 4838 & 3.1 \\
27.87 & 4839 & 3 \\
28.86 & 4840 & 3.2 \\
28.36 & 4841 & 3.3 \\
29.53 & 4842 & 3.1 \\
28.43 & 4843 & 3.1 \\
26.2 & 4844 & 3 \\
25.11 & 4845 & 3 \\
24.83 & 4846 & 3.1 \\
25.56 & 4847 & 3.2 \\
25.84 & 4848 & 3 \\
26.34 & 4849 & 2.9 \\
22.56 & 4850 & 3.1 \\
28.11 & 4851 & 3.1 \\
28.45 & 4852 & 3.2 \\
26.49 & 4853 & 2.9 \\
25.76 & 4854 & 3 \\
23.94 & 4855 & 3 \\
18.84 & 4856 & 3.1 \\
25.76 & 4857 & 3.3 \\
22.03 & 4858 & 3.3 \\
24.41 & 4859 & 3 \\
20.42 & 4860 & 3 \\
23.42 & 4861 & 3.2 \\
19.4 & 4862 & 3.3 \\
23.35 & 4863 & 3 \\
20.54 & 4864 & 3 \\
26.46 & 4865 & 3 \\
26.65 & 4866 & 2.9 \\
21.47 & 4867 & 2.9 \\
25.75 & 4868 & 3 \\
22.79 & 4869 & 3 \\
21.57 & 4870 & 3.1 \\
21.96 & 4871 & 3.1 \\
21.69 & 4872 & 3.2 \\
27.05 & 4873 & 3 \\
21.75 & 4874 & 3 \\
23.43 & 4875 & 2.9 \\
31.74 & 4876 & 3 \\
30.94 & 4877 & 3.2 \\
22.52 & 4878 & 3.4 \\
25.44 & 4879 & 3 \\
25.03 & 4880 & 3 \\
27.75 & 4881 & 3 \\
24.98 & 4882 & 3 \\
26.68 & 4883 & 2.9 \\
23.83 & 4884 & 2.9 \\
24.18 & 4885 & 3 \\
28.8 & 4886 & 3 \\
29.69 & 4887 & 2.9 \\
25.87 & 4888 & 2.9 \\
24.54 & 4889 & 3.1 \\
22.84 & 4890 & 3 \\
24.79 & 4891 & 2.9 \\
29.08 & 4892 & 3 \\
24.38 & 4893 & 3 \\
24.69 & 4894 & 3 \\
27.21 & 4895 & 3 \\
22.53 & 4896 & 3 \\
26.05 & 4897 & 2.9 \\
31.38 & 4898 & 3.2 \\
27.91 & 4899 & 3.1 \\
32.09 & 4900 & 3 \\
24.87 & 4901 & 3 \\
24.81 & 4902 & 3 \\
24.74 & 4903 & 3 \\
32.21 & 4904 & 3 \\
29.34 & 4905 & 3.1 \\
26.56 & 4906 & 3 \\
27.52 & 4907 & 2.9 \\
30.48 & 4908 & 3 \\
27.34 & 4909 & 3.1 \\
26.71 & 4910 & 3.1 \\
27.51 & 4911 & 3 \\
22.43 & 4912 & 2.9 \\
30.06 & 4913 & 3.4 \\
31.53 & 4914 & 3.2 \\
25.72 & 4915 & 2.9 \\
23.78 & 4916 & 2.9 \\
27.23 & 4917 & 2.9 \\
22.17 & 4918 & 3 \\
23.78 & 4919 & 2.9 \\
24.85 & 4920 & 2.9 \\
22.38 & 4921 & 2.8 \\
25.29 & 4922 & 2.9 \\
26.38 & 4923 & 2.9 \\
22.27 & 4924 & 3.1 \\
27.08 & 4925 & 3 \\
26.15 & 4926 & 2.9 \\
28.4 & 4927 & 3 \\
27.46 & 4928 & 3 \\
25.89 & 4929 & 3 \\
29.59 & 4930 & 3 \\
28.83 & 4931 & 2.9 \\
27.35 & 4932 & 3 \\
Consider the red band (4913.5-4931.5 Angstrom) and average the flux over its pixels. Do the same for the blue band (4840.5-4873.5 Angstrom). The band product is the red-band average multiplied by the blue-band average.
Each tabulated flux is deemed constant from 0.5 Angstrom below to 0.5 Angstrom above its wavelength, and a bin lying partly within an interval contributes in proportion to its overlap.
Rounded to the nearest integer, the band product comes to 639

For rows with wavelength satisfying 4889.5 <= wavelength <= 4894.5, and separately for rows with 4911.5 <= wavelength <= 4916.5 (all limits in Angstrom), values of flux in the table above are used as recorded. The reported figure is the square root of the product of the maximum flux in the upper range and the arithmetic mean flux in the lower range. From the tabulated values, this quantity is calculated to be 28.2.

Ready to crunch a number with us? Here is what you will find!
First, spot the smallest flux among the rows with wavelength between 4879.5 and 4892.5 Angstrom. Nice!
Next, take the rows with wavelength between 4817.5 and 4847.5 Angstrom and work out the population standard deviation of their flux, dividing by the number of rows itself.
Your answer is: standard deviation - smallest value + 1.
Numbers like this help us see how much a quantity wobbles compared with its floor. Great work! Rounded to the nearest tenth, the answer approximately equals -19.6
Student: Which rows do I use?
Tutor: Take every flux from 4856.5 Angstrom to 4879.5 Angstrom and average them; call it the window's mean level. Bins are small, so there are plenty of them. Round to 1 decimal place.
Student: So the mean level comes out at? 23.9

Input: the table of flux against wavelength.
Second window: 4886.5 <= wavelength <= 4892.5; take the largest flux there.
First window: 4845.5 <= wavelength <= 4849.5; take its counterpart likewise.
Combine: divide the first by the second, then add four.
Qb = 4.89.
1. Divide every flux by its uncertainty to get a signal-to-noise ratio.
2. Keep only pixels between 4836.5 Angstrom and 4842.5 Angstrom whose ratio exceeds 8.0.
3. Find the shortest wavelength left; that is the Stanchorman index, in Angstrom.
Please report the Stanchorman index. 4837 Angstrom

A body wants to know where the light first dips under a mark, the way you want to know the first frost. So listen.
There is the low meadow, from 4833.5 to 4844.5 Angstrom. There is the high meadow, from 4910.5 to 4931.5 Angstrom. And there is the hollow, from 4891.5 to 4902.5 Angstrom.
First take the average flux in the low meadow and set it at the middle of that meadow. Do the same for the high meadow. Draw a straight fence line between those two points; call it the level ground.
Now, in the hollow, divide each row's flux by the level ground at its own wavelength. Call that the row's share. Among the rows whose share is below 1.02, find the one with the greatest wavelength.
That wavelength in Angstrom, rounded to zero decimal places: 4902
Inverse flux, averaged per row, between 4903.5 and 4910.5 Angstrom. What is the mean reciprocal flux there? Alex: 0.0351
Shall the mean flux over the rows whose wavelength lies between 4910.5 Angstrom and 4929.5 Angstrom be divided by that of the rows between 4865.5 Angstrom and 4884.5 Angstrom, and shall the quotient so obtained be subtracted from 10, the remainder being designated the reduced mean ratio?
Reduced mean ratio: 8.96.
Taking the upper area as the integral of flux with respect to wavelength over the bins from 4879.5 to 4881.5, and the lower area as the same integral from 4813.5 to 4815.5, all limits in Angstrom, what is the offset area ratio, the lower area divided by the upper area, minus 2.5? -1.50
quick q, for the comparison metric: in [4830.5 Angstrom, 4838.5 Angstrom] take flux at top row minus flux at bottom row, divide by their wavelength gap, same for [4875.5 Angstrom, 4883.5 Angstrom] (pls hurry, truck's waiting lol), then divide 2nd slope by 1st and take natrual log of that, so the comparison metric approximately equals 0.4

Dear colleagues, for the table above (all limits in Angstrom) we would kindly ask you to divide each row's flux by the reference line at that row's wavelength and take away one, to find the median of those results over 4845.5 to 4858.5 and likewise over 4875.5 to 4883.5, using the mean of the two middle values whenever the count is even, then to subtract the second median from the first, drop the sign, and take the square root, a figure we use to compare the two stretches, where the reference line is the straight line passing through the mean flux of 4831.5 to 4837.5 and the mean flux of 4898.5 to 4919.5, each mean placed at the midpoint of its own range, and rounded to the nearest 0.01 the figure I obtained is 0.16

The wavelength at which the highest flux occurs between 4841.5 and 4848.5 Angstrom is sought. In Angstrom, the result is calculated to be 4842 Angstrom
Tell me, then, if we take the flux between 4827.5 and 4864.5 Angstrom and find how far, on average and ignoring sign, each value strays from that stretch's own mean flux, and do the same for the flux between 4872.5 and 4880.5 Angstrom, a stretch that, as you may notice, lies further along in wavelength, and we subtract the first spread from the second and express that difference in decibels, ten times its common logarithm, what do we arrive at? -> -1.6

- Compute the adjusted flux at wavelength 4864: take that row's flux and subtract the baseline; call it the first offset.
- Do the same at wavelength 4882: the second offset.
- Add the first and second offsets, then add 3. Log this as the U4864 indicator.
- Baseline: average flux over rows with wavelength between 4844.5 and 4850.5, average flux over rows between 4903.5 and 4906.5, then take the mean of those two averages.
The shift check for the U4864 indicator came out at -6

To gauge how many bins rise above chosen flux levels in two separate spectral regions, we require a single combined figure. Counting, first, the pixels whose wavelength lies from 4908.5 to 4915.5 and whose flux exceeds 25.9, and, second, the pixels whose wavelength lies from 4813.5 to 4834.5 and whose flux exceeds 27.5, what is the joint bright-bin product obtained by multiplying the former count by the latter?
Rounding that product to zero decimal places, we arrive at 40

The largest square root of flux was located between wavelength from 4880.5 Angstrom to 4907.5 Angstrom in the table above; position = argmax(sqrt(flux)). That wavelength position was 4904 Angstrom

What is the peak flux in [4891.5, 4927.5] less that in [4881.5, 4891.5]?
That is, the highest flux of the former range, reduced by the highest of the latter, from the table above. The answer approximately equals 2.5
